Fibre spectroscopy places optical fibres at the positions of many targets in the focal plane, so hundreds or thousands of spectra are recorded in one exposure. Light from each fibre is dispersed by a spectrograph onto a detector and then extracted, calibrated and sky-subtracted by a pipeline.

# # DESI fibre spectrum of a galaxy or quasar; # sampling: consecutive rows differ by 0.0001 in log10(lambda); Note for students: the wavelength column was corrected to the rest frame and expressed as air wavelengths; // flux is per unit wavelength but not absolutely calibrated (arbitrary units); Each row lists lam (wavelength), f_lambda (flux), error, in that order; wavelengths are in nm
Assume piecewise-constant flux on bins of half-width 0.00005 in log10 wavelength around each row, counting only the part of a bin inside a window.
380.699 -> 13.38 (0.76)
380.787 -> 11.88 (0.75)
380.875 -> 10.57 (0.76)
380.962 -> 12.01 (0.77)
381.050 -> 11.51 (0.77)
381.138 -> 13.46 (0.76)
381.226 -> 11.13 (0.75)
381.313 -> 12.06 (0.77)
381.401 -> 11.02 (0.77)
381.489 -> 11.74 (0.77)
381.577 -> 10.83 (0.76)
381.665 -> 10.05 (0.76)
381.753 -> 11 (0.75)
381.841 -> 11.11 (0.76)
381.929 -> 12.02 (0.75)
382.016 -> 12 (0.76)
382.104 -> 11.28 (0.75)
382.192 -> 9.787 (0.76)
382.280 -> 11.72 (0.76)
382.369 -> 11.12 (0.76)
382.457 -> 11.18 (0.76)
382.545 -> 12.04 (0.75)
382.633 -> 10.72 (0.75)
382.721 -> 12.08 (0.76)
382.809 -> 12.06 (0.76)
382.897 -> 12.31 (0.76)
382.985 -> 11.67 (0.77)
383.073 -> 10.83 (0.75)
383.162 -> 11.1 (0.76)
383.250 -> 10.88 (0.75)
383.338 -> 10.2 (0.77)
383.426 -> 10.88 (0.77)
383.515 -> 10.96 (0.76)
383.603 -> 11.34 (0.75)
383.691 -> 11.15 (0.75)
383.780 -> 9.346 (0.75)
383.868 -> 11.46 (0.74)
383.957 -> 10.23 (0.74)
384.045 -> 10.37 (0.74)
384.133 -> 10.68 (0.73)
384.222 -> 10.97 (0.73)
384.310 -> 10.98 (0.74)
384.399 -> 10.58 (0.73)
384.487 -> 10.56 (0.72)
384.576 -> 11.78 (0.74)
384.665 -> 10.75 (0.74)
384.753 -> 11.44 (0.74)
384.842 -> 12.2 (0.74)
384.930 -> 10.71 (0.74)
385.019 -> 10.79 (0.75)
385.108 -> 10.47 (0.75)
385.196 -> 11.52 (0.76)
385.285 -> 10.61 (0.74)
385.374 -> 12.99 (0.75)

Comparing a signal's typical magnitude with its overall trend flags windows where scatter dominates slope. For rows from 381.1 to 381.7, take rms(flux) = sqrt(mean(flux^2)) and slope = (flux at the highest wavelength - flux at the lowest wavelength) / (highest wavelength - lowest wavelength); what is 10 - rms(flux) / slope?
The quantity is 12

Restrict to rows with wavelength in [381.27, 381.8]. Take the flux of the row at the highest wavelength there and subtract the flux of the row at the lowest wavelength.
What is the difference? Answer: -1.06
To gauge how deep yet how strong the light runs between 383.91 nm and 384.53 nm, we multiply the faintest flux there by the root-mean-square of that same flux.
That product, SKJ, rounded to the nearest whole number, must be 109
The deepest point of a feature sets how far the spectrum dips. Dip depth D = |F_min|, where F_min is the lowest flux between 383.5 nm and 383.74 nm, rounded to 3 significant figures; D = 11.0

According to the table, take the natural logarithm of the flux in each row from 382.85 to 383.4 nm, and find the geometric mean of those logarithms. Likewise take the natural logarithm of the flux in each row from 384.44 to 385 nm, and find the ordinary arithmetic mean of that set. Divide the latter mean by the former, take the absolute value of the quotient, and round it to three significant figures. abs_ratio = 1.00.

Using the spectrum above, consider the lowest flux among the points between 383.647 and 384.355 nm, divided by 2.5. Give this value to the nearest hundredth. 3.74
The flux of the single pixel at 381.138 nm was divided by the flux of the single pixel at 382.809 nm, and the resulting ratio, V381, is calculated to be 1.12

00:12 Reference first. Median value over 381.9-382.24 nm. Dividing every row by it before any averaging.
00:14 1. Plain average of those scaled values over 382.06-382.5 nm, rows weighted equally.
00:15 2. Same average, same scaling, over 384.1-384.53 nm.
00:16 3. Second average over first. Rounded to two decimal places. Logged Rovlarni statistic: 0.98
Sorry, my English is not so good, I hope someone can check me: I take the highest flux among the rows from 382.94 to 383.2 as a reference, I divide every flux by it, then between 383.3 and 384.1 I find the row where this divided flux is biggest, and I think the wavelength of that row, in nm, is 383.868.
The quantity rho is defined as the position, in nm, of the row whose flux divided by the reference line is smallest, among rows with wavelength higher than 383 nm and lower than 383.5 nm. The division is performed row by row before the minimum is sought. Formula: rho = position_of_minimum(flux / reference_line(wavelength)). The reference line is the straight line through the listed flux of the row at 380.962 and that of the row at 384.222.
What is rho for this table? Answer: 383.338 nm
